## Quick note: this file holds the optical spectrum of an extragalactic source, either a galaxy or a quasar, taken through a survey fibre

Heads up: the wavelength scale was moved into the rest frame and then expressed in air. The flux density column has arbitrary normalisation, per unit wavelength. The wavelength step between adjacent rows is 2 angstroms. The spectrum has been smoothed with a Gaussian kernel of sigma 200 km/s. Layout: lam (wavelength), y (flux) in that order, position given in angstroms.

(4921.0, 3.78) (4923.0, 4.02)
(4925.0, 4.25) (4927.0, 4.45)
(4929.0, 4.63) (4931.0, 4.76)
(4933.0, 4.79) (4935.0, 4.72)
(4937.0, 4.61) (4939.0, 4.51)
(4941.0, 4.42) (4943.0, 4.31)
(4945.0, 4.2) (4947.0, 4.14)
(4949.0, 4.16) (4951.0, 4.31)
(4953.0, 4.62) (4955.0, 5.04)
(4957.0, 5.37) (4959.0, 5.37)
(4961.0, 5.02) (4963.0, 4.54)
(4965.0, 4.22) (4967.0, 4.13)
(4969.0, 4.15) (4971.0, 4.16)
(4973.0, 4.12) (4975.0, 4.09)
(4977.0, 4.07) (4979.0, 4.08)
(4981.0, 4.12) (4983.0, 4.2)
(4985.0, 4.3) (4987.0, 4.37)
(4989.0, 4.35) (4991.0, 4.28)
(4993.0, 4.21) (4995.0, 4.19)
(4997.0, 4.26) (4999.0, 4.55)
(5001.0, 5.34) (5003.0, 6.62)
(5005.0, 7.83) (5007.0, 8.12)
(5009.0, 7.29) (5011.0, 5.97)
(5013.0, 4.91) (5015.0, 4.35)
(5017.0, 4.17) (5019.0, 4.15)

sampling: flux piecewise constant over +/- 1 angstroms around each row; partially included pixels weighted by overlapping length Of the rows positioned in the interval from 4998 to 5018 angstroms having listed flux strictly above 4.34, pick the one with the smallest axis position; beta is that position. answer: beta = 4999.0 angstroms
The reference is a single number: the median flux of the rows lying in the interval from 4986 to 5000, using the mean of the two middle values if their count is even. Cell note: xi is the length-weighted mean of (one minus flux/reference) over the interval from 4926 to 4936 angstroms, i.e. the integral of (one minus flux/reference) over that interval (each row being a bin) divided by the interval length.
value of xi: -0.09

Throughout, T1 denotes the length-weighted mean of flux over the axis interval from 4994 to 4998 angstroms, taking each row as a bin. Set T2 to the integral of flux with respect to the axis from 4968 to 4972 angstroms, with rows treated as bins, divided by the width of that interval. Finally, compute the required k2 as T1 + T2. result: 8.4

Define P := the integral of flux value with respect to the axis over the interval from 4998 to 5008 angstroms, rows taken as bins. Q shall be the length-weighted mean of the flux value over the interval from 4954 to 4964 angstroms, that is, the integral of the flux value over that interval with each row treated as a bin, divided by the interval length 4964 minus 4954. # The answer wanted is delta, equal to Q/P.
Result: 0.08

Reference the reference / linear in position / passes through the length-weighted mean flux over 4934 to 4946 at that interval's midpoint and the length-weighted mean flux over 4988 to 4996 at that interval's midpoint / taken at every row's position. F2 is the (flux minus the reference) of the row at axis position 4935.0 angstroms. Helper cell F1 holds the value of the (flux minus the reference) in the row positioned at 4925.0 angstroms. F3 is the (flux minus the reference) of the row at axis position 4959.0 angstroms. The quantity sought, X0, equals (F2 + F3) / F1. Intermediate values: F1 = -0.27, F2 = 0.24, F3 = 1.0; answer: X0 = -5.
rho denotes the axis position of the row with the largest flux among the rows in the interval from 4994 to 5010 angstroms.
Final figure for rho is 5007.0 angstroms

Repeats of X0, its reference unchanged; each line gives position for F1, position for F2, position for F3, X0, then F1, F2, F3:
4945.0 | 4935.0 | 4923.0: 1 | -0.24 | 0.24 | -0.5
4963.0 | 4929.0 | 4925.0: -1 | 0.17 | 0.13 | -0.3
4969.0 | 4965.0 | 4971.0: 2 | -0.20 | -0.14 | -0.2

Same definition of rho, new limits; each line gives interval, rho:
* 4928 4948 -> 4933.0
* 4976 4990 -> 4987.0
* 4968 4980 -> 4971.0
